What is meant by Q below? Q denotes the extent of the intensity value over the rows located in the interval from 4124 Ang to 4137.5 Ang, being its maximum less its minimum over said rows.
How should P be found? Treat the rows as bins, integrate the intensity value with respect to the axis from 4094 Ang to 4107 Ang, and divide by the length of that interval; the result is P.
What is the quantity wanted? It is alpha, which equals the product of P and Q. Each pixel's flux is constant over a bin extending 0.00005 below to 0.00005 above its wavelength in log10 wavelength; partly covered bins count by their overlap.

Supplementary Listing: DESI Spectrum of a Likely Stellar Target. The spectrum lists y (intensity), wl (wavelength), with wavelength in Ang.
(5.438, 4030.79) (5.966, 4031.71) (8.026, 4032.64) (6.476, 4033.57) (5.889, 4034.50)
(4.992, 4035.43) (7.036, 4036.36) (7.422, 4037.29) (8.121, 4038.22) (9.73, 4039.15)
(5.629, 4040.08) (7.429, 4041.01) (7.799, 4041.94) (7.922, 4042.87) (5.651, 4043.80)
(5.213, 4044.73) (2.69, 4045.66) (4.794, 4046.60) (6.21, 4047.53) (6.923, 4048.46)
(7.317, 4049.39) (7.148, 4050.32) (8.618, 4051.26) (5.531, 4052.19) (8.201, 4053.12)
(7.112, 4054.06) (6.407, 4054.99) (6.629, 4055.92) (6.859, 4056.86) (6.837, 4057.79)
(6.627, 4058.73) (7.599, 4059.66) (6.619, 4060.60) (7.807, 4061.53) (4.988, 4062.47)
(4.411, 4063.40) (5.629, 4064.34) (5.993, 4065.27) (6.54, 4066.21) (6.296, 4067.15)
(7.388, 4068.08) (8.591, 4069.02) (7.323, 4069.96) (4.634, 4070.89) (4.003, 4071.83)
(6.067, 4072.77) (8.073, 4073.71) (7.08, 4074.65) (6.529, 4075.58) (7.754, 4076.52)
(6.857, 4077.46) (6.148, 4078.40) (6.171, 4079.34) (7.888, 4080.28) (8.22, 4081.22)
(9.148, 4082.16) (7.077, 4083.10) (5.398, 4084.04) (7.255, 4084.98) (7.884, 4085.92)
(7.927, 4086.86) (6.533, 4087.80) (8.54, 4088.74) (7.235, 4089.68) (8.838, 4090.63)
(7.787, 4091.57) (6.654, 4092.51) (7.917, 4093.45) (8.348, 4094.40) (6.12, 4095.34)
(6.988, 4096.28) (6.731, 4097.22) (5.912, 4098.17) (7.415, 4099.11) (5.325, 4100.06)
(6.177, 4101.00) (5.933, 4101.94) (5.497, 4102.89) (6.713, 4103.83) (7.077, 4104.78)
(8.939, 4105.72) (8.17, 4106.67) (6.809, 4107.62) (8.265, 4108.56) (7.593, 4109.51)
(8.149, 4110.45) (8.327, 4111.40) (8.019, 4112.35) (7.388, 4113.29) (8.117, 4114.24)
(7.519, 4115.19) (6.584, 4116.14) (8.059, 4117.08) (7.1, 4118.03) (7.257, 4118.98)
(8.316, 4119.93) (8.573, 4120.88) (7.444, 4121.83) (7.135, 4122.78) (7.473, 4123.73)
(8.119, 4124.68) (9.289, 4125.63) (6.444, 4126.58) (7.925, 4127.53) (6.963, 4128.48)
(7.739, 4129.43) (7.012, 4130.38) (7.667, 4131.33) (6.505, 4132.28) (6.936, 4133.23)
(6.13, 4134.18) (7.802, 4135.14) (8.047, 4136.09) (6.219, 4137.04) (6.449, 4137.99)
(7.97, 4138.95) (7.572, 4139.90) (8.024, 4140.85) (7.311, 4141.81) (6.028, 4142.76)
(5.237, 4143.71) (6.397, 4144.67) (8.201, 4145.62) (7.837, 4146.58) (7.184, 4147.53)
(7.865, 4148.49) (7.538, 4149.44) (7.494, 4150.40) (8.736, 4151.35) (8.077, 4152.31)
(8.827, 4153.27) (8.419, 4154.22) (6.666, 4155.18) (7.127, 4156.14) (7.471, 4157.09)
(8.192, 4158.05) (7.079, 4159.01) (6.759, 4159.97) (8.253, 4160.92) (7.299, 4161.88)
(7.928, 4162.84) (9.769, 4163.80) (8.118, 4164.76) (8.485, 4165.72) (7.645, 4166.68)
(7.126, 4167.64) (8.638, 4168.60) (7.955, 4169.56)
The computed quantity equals 21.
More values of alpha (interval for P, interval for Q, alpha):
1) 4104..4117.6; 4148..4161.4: 17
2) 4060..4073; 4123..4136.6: 20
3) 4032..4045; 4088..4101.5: 24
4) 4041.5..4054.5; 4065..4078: 30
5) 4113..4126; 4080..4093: 29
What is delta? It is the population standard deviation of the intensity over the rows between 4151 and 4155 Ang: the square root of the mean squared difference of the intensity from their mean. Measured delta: 0.29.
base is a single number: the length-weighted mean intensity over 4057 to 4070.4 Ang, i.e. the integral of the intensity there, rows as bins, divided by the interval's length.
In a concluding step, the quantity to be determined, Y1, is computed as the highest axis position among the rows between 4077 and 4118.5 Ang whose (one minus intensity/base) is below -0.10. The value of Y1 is 4117.08 Ang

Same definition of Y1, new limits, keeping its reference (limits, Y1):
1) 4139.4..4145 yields 4141.81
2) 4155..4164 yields 4163.80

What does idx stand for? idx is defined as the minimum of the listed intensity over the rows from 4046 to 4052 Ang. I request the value 4.794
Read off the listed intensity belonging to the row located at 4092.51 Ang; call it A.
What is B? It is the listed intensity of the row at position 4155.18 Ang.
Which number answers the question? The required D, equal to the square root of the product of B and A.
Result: 6.7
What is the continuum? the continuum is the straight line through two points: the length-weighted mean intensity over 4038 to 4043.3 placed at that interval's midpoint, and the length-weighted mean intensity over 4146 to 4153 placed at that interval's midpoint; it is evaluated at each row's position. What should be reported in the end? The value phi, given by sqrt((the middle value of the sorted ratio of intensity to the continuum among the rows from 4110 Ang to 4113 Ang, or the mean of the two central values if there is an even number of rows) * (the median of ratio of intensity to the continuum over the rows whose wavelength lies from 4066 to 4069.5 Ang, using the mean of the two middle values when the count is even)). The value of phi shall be 0.97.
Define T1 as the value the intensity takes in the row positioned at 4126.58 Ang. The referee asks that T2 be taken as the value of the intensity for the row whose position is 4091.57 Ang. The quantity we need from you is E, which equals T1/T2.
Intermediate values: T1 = 6.444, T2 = 7.787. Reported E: 0.83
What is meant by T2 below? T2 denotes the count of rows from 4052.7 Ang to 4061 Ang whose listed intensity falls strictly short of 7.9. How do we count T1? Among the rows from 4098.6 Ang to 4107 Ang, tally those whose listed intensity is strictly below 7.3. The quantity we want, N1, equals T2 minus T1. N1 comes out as 2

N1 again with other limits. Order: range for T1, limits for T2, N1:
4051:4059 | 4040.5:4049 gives 1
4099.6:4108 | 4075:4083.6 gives 0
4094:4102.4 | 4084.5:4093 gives -1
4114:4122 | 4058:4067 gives 6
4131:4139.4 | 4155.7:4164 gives 0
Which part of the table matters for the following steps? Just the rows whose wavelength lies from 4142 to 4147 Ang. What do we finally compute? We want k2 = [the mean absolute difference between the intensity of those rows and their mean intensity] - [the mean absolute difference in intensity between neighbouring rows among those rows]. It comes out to -0.01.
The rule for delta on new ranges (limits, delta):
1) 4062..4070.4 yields 1.22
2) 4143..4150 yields 0.96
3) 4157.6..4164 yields 0.93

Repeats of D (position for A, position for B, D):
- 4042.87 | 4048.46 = 7.4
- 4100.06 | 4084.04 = 5.4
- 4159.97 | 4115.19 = 7.1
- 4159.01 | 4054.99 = 6.7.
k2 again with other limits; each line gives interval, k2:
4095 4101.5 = -0.50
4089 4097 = -0.49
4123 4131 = -0.58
